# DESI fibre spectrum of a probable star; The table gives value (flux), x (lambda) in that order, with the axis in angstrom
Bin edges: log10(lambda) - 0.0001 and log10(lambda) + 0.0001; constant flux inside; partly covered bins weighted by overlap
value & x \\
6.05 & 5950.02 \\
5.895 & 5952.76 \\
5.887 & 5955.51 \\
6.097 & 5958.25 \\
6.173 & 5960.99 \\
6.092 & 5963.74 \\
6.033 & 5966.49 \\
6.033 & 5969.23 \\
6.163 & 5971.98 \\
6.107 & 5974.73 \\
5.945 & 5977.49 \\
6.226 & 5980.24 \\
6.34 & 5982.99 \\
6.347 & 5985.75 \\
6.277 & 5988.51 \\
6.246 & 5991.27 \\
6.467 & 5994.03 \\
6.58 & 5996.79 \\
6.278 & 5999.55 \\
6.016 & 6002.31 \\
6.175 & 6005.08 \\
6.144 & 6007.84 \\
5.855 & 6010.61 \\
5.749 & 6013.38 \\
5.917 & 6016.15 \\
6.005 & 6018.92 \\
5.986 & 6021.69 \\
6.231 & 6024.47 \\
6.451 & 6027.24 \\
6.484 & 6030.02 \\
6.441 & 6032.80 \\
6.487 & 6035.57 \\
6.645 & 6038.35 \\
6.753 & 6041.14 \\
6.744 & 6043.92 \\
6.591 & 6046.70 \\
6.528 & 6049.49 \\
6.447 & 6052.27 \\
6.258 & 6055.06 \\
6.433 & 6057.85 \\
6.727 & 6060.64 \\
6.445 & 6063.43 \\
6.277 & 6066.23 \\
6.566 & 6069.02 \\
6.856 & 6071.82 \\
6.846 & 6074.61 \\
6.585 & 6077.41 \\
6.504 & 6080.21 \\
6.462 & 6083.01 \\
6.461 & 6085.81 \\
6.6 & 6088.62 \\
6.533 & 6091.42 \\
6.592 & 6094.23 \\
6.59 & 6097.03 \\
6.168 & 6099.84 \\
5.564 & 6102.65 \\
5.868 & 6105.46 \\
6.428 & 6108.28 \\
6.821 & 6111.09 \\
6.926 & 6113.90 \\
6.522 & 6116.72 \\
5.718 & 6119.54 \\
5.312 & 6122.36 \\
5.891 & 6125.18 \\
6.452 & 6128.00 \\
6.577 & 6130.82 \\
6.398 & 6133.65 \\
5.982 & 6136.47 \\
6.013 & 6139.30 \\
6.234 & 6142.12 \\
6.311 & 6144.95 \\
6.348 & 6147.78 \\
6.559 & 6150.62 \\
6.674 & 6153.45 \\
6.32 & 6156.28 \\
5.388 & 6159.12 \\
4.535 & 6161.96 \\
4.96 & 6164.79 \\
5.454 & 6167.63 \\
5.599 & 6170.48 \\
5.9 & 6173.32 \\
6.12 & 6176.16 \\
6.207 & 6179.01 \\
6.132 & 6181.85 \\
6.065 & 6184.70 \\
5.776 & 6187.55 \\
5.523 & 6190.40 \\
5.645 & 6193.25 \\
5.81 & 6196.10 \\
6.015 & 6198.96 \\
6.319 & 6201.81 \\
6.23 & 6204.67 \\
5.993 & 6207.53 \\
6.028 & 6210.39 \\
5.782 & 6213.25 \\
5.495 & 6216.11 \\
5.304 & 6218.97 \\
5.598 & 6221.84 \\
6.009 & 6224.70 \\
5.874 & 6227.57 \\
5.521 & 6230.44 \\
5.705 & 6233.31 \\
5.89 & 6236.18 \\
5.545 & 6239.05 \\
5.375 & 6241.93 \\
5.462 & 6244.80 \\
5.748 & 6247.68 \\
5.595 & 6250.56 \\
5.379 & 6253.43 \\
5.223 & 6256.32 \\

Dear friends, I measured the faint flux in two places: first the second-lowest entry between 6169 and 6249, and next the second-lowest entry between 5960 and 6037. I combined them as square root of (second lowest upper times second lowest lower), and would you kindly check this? 5.61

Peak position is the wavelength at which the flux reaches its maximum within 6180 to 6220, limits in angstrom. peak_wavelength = 6201.81 angstrom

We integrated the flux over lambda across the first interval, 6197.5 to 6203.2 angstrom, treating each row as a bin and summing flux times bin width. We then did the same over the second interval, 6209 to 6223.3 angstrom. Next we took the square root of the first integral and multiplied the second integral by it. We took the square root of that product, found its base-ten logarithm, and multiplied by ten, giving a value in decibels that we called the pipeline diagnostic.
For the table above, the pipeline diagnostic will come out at 13.4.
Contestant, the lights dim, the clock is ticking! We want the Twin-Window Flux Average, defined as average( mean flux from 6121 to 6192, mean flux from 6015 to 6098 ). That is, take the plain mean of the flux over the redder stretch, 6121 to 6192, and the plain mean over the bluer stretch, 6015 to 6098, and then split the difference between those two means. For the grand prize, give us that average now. 6.22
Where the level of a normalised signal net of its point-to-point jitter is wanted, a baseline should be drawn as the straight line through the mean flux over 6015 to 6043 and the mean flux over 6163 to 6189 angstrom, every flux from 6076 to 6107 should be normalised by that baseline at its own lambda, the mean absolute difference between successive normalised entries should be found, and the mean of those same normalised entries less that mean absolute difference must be 1.012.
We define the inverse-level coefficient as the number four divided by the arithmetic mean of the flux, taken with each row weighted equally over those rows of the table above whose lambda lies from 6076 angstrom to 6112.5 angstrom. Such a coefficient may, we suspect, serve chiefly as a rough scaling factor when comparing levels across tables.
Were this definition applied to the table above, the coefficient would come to 0.625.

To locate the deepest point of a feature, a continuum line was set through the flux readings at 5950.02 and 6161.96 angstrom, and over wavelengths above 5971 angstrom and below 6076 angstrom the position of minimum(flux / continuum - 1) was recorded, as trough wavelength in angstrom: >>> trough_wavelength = 5977.49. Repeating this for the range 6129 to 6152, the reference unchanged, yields 6136.47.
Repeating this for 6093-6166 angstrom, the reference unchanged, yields 6161.96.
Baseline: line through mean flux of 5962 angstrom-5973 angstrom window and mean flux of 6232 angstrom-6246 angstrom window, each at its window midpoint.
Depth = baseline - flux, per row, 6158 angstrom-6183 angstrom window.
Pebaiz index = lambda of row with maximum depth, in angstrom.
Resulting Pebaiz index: 6161.96 angstrom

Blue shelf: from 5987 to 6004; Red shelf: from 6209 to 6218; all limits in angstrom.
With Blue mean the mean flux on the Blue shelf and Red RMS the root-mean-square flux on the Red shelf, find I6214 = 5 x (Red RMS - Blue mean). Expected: -2.7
